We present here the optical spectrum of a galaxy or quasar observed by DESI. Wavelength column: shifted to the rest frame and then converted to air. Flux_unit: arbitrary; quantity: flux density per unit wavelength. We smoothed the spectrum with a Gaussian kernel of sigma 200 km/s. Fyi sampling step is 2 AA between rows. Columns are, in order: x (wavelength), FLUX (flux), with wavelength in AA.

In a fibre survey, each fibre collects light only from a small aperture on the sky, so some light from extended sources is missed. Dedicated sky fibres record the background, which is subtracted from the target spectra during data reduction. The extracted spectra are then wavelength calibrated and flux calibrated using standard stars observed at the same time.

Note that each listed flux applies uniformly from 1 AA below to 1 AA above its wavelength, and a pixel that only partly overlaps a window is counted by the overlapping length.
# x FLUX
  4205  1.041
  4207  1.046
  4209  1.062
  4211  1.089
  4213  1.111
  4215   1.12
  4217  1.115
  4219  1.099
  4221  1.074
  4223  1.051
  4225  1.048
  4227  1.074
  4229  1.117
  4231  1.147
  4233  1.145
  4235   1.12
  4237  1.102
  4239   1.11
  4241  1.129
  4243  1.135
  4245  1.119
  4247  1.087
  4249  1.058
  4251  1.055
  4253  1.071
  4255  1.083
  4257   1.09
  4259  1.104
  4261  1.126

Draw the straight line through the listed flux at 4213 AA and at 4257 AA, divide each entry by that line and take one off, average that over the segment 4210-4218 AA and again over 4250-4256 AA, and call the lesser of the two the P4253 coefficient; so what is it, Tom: -0.020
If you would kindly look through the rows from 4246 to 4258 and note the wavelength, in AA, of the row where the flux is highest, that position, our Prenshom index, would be 4257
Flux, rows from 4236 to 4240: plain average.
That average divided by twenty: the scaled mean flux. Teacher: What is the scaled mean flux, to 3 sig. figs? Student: 0.0553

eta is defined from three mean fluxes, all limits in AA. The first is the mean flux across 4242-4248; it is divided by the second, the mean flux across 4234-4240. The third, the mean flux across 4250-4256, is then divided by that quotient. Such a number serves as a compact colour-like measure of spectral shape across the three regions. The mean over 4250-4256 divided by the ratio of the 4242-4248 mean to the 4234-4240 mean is 1.07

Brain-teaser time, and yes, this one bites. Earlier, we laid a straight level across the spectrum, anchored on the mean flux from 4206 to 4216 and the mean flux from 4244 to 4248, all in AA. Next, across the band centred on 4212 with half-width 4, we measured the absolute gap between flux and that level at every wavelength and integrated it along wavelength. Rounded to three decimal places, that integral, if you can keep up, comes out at 0.166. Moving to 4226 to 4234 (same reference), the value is 0.284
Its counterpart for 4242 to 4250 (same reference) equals 0.226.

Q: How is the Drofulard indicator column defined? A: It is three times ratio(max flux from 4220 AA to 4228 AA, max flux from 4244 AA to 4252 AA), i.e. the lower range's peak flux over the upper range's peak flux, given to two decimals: 2.88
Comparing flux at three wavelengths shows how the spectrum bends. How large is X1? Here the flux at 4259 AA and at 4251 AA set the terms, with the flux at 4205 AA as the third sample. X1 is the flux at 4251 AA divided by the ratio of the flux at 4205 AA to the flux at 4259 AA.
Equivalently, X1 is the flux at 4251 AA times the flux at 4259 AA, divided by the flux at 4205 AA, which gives 1.12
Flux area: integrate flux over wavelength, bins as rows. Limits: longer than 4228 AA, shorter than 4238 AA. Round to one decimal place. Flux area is 11.3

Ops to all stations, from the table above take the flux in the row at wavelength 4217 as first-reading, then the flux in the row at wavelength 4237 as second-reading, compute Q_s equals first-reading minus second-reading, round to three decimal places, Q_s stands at 0.013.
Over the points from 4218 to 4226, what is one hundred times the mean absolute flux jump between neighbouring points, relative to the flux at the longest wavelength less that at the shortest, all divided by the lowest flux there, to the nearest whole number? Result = -32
